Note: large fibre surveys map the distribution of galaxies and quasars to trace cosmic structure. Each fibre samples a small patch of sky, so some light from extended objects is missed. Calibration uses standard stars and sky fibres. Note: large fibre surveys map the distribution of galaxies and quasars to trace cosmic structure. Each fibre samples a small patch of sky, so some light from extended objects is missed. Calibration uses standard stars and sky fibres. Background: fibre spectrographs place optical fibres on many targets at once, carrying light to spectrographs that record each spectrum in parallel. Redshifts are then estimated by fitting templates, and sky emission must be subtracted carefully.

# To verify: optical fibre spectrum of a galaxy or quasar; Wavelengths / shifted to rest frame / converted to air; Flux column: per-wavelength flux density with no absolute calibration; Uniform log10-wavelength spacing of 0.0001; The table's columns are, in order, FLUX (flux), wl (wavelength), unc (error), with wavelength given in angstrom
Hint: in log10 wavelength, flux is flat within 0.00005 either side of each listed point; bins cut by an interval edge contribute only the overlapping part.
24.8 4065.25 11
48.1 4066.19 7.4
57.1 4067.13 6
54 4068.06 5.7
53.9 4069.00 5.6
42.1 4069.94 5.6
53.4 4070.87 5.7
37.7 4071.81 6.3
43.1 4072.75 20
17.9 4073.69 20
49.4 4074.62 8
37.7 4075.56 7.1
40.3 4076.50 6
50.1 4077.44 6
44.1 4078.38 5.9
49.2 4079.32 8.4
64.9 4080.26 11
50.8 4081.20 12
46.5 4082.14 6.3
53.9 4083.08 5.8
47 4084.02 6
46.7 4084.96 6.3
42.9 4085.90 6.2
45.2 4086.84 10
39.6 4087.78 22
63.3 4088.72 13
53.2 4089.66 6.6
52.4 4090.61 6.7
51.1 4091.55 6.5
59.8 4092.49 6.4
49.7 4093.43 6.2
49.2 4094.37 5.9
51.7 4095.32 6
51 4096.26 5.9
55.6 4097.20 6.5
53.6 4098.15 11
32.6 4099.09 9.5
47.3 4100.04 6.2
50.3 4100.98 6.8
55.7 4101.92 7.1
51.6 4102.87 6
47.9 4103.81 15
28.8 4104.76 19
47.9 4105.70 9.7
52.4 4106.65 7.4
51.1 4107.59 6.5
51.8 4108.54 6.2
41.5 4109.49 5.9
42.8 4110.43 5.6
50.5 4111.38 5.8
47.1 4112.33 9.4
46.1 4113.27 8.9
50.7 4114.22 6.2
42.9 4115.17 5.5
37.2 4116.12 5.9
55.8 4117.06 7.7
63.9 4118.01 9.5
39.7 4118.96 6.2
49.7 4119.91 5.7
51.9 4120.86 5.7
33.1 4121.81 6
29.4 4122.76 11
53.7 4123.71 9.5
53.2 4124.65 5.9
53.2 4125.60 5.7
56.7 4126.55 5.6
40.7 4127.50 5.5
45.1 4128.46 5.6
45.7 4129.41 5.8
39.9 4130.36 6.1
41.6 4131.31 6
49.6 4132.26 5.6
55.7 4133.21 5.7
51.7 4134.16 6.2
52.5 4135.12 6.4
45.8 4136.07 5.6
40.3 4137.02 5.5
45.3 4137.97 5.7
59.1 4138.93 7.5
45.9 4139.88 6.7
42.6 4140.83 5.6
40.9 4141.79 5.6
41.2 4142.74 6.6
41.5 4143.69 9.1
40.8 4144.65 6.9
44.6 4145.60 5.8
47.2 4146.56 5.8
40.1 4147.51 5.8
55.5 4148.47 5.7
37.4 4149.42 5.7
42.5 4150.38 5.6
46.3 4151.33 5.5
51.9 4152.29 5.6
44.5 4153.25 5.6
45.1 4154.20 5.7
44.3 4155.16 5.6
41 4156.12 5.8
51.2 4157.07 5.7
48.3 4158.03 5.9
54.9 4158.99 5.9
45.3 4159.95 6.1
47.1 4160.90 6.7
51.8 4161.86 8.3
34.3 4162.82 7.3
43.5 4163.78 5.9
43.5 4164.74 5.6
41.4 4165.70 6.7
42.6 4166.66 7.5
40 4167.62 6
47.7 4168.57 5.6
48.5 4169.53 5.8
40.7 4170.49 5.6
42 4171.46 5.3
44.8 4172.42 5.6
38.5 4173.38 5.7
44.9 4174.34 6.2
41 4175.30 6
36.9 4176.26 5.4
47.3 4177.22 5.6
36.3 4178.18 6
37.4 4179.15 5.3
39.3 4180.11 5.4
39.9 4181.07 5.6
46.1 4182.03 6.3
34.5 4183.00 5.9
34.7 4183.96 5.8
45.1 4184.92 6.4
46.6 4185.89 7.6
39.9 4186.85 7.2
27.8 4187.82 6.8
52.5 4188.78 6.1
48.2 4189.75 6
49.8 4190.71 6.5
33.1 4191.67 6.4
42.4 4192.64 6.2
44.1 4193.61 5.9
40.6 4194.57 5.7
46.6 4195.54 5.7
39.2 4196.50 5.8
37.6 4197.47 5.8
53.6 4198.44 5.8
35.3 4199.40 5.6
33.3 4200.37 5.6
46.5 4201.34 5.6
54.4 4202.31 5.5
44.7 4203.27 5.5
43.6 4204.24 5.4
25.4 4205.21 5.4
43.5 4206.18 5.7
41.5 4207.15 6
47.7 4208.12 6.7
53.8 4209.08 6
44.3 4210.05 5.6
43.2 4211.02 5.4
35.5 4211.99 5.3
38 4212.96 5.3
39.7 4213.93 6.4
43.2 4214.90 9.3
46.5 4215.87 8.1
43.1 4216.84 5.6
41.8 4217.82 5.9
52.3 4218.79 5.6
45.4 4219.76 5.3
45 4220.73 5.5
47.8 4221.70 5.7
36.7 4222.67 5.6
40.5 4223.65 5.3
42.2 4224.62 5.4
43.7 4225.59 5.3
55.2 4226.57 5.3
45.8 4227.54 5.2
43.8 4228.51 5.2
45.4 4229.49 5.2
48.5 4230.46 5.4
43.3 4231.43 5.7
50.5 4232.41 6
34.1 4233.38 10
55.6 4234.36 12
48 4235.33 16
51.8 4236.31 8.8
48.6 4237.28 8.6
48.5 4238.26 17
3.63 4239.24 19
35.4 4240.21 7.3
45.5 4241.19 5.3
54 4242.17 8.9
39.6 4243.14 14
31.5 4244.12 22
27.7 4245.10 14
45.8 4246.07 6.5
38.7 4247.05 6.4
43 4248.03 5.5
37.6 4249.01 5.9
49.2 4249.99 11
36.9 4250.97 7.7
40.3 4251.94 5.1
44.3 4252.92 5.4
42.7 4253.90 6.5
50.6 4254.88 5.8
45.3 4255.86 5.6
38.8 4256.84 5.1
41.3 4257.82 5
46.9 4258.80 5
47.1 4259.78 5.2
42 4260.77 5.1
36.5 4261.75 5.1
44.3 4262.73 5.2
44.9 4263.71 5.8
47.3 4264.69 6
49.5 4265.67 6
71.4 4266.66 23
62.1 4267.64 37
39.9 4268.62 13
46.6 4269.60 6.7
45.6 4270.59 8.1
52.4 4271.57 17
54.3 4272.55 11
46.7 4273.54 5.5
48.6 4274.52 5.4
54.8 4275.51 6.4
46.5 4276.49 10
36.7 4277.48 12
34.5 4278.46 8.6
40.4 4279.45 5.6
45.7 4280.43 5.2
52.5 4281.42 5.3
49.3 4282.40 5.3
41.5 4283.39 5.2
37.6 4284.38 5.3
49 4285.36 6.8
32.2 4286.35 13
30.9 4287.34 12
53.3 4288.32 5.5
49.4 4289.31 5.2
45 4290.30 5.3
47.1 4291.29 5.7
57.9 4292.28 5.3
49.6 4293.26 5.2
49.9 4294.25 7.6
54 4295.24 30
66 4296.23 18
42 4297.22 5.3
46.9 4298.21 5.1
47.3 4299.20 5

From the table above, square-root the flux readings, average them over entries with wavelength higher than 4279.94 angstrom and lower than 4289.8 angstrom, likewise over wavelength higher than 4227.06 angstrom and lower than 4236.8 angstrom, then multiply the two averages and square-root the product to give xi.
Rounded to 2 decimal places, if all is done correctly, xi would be 6.72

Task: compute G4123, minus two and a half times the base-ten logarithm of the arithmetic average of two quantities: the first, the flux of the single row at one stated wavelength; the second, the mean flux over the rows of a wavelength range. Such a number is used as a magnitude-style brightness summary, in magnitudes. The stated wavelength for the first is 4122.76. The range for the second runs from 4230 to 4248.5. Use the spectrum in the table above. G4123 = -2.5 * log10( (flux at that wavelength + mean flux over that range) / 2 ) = -3.88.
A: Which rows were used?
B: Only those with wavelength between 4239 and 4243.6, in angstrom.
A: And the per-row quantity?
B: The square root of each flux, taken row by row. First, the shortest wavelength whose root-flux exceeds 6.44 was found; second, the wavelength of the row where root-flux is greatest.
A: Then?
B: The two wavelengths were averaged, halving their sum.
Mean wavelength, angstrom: 4241.7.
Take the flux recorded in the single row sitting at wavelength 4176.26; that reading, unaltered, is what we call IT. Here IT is 36.9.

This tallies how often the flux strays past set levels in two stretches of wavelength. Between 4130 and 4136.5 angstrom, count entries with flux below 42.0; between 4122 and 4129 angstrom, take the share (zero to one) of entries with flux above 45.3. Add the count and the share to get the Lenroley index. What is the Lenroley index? 2.6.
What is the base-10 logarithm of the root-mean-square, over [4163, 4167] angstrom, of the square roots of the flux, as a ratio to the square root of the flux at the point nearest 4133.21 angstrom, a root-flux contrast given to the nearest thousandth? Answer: -0.057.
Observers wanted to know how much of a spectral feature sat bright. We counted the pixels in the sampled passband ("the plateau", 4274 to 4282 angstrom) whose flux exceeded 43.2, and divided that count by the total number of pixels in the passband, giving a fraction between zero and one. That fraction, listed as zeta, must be 0.6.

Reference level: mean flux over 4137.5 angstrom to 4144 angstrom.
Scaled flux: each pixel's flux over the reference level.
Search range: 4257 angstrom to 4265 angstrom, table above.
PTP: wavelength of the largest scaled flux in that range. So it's 4264.69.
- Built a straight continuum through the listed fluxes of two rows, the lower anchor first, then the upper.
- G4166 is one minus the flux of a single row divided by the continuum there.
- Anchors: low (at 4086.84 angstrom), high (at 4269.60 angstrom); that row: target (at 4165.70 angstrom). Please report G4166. 0.096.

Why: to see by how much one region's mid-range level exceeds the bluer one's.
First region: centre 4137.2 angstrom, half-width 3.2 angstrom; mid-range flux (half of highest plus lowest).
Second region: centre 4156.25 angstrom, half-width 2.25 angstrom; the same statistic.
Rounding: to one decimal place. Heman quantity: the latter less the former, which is -3.6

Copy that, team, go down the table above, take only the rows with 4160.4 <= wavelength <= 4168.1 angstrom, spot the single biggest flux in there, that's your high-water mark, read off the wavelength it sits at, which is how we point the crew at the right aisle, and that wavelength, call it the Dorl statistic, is 4161.86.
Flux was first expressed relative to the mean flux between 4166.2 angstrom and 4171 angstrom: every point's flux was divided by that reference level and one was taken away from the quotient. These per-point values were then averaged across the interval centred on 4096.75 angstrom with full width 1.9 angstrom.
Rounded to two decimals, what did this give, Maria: 0.21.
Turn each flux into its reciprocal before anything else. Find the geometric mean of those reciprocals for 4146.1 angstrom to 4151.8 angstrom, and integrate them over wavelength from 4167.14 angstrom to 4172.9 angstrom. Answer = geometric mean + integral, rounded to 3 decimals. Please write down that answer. 0.154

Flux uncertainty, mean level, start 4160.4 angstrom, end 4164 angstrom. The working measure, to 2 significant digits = 7.1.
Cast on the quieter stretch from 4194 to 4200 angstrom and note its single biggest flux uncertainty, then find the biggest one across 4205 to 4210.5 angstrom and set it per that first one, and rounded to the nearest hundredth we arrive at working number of 1.16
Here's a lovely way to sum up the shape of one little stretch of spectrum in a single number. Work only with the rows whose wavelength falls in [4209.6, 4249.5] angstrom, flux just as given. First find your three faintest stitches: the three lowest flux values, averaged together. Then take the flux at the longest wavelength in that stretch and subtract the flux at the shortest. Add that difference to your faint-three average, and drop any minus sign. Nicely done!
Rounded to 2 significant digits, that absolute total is 14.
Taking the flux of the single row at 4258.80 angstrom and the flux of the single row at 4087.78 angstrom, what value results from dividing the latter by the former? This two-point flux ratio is 0.84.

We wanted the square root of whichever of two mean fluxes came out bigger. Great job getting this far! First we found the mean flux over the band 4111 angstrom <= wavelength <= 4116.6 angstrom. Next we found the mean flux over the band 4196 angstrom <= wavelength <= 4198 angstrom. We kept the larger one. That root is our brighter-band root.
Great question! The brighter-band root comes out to 6.76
